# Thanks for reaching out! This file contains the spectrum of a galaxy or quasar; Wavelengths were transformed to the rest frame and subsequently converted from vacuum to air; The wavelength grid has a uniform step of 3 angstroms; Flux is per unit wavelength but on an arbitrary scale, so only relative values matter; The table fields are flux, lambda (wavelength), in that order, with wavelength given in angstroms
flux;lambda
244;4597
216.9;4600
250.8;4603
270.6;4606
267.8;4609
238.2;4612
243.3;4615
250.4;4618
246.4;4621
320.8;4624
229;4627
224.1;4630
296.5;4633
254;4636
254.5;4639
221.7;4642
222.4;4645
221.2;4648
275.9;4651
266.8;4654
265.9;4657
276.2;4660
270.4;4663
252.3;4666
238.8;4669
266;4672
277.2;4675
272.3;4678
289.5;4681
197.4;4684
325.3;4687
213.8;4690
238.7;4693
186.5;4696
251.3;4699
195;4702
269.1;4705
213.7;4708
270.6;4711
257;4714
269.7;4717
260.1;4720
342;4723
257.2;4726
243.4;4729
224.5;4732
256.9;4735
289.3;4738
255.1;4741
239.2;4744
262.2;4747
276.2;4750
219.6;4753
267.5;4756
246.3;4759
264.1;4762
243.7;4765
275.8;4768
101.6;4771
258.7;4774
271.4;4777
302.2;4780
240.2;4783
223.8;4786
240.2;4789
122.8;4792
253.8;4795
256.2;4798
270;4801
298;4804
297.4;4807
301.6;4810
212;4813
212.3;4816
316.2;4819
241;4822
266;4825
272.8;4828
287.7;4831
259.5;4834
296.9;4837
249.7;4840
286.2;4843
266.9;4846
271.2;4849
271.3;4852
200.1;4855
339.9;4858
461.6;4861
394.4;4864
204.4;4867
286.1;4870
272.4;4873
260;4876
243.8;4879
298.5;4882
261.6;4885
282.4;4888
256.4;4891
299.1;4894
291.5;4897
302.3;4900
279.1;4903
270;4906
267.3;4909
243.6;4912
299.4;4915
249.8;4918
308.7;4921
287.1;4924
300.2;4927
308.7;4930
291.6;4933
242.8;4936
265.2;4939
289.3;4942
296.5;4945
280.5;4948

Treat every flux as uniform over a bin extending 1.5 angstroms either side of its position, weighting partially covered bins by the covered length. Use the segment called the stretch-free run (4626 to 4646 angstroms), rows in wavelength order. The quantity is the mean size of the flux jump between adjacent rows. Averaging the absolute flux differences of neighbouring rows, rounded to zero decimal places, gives 26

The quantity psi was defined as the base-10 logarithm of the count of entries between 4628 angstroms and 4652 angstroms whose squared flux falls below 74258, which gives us 0.78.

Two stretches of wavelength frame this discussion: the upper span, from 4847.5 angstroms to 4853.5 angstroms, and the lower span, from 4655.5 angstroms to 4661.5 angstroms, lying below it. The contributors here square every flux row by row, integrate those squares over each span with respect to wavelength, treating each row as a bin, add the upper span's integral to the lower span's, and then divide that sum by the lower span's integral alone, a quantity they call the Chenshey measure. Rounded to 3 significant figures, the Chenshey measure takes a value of 2.00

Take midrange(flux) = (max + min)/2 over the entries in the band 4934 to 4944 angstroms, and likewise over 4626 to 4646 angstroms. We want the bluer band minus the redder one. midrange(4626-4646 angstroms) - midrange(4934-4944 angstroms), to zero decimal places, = -7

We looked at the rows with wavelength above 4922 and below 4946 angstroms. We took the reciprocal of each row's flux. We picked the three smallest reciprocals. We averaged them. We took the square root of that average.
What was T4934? 0.058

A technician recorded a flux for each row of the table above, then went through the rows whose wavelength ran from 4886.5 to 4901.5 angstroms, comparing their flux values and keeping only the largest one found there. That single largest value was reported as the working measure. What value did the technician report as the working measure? 302.3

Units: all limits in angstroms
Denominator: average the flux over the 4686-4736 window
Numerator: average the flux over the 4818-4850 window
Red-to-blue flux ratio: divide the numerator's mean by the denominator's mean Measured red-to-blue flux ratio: 1.09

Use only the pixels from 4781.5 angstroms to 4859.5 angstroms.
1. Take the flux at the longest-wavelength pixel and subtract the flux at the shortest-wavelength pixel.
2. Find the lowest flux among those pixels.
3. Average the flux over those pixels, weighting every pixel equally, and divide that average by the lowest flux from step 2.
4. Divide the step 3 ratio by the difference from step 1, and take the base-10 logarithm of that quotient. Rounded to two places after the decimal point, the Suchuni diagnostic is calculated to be -1.67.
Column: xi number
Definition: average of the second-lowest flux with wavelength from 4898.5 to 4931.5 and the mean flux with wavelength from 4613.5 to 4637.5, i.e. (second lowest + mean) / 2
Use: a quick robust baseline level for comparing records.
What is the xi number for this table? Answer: 254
